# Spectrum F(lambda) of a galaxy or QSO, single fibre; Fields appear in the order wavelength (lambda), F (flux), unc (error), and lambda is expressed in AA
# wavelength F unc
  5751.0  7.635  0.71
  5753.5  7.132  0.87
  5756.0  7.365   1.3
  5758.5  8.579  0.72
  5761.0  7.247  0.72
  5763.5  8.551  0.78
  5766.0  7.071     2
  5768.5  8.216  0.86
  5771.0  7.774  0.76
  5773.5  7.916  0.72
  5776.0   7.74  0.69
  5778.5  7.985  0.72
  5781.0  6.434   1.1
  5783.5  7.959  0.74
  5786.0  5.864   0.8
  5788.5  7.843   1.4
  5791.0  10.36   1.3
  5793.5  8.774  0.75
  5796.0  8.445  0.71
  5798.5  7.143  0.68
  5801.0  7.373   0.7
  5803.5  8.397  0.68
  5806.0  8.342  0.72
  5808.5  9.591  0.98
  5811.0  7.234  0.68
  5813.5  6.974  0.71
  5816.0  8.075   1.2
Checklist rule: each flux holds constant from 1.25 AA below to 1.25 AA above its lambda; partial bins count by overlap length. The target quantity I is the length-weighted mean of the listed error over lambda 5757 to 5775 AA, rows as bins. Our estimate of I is 0.94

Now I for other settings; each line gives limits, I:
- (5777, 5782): 0.89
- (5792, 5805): 0.72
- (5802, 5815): 0.76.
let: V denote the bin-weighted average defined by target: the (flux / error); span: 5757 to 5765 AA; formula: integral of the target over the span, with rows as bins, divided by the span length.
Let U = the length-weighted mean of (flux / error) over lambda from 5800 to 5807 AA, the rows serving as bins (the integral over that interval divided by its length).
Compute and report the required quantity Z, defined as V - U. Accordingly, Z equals -0.9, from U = 11.5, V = 10.6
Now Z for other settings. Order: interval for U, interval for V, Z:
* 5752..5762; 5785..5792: -2.1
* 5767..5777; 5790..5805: 0.6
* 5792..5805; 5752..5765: -2.1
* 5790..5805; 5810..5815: -0.9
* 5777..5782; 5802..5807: 3.2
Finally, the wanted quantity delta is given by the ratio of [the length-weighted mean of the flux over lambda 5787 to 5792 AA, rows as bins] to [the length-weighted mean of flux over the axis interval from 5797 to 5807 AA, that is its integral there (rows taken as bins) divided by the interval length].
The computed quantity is 1.14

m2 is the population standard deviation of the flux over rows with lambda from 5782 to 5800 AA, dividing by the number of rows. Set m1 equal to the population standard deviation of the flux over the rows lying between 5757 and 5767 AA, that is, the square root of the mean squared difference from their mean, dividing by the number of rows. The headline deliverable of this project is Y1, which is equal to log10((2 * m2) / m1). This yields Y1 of 0.6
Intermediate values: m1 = 0.7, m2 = 1.3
